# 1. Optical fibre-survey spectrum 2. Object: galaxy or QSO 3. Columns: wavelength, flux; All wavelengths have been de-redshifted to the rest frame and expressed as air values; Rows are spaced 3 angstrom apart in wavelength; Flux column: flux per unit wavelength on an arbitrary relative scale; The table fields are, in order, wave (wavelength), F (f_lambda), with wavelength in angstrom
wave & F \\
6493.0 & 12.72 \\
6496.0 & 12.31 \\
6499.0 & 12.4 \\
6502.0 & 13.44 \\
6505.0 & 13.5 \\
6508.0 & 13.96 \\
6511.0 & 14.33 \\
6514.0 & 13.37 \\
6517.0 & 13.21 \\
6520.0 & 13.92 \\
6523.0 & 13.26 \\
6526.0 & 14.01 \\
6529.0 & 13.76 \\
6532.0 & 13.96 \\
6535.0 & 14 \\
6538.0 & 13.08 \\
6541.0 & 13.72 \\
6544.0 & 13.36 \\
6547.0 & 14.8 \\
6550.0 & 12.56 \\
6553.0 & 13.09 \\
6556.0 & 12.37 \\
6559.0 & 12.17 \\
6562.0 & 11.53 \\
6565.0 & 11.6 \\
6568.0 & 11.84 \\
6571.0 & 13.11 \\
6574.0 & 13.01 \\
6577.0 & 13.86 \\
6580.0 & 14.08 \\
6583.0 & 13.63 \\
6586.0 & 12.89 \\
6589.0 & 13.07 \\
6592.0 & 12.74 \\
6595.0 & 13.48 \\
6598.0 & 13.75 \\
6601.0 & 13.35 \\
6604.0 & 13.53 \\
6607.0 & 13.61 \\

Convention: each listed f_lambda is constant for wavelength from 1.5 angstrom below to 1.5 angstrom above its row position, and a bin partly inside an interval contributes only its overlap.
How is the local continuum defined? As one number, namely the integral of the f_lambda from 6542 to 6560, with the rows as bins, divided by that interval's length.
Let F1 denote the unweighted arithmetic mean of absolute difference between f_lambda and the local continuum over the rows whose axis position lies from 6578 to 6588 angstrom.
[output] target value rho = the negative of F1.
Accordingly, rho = -0.57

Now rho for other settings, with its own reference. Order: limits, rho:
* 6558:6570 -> -1.32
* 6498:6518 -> -0.56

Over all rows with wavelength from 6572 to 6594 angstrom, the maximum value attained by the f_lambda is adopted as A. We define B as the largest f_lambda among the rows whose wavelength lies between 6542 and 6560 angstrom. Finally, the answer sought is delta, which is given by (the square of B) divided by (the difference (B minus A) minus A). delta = -16.4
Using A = 14.08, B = 14.8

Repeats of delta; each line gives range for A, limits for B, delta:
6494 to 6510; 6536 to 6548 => -16.7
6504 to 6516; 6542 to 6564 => -15.8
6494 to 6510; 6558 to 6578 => -13.7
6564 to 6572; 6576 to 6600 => -16.3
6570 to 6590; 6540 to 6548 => -16.4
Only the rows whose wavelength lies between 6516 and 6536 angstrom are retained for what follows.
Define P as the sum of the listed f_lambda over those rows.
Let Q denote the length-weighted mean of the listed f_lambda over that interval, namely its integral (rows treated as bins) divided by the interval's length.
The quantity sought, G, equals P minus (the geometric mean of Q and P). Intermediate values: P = 96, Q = 13.7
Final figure 60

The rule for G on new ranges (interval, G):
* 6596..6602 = 8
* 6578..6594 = 37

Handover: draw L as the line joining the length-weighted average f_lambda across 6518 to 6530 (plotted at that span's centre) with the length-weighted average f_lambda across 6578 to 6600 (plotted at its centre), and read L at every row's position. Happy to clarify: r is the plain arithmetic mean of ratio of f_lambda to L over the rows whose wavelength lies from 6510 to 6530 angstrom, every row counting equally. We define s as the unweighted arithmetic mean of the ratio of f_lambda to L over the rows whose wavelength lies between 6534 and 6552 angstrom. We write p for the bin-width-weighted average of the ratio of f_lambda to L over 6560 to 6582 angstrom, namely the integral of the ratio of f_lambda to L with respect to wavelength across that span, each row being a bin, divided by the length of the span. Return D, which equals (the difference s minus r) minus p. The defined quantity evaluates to -0.94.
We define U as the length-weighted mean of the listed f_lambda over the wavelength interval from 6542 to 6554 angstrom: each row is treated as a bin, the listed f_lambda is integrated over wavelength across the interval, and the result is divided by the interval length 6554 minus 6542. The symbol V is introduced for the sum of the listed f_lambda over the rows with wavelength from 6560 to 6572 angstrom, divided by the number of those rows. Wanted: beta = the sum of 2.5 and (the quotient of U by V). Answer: 3.62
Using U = 13.5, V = 12.0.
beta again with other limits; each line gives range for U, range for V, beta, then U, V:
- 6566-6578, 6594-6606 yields 3.45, 12.9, 13.5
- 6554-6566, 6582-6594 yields 3.42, 12.0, 13.1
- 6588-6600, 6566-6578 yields 3.52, 13.3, 13.0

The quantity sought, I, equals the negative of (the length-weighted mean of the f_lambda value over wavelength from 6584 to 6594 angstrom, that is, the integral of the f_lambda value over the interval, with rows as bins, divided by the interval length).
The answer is -12.97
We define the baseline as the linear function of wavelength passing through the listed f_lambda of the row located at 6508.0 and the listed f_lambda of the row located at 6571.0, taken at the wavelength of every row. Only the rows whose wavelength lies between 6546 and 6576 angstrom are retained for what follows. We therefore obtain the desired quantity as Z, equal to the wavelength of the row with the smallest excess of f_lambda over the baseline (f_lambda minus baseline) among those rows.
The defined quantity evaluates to 6562.0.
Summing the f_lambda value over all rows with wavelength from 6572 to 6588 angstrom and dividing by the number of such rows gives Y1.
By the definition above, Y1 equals 13.5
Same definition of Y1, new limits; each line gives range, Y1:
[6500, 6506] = 13.5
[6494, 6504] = 12.7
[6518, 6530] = 13.7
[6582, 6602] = 13.3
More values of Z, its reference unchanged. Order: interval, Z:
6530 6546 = 6538.0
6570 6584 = 6574.0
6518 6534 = 6523.0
